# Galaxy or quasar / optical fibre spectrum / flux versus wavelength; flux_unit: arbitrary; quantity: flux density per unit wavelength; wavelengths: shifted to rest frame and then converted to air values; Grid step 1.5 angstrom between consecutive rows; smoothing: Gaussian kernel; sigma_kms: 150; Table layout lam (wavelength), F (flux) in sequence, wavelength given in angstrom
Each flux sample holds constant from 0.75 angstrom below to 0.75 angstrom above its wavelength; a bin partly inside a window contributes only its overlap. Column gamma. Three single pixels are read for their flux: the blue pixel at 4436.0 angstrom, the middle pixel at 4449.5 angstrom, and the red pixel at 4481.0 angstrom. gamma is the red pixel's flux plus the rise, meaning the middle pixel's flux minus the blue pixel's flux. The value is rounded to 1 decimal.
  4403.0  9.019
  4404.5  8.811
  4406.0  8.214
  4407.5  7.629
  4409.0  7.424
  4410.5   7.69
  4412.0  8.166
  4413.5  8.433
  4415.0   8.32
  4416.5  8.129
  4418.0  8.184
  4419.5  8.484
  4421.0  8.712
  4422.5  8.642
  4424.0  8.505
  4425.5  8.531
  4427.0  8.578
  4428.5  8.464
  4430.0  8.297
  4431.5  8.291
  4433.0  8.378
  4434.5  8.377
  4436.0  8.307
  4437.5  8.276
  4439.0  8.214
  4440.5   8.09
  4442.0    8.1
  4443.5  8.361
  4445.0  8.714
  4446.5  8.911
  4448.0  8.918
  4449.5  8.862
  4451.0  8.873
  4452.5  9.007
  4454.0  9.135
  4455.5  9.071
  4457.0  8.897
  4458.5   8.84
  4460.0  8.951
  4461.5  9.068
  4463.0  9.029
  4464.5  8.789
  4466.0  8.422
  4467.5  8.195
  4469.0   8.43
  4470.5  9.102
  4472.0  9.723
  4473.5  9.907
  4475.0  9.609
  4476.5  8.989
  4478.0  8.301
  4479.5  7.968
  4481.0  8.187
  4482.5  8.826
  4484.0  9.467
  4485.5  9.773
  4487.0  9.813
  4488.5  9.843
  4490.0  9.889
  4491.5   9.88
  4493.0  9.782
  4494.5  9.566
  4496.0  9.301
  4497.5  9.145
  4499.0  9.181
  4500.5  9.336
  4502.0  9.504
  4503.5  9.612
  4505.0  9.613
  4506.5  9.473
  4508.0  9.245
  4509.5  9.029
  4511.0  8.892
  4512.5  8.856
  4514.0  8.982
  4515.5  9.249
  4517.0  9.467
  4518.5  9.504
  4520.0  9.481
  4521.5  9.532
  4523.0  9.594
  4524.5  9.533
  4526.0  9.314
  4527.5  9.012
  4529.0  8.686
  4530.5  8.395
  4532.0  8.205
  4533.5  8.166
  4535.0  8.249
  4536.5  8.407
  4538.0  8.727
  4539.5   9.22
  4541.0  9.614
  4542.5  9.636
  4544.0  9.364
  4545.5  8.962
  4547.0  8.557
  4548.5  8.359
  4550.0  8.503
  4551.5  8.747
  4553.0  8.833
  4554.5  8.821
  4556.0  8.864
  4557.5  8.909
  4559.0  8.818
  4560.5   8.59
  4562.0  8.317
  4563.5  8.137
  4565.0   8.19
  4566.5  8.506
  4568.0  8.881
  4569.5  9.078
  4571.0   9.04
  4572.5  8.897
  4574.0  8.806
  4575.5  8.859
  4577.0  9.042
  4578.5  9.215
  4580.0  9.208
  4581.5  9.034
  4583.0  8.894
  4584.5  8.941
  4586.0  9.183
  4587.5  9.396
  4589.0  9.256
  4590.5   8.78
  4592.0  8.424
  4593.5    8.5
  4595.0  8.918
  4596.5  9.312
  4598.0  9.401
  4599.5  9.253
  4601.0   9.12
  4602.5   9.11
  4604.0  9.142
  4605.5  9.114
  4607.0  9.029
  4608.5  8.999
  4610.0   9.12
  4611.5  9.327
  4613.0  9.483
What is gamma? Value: 8.7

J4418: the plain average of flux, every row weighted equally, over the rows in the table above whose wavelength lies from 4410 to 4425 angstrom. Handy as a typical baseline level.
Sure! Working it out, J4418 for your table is 8.3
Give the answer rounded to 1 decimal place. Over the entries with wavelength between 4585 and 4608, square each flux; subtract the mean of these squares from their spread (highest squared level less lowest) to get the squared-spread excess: -64.8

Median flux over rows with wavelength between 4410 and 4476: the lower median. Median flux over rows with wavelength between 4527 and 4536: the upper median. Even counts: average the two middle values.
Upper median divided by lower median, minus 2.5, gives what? -1.52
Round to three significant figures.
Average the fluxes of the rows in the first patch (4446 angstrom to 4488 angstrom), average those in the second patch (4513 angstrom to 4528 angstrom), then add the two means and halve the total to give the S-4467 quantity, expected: 9.17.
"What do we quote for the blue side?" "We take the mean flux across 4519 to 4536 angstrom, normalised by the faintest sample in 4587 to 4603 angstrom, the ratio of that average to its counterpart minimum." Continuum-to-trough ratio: 1.06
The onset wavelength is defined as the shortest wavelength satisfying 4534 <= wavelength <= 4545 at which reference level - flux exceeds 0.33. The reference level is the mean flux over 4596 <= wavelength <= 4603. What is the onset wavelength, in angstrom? 4535.0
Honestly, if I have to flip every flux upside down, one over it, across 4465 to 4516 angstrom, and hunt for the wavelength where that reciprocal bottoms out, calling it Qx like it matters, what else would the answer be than 4473.5 angstrom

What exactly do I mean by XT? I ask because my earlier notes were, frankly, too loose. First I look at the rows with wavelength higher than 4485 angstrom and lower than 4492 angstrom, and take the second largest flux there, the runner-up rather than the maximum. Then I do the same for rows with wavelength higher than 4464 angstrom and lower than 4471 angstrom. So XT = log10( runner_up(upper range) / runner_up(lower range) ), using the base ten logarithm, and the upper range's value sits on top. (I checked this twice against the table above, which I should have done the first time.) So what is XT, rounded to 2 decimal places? 0.05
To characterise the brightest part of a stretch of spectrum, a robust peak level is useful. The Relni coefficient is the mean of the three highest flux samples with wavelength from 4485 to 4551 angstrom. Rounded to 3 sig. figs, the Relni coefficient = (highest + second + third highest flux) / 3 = 9.87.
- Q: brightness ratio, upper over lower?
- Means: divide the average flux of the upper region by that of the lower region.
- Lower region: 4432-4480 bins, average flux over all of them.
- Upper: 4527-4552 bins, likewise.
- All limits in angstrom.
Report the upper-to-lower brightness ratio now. 1.00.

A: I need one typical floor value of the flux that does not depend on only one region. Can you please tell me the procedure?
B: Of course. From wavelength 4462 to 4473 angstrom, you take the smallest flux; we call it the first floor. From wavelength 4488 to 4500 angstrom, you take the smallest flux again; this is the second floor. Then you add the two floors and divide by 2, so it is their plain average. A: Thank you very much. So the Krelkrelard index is 8.7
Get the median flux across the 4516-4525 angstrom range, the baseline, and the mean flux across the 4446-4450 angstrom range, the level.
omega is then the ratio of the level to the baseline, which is 0.93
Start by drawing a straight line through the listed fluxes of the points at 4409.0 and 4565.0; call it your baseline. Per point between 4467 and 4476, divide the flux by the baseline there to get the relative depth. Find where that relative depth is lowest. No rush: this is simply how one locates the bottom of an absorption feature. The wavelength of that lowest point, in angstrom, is 4467.5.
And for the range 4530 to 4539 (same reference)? 4533.5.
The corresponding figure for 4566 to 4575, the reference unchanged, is 4566.5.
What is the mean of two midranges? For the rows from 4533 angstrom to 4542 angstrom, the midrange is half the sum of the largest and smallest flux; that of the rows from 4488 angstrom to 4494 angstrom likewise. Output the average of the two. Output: 9.36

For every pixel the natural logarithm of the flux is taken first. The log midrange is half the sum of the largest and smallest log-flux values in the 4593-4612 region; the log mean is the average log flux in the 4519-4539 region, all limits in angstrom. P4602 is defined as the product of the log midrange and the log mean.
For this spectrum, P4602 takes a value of 4.78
